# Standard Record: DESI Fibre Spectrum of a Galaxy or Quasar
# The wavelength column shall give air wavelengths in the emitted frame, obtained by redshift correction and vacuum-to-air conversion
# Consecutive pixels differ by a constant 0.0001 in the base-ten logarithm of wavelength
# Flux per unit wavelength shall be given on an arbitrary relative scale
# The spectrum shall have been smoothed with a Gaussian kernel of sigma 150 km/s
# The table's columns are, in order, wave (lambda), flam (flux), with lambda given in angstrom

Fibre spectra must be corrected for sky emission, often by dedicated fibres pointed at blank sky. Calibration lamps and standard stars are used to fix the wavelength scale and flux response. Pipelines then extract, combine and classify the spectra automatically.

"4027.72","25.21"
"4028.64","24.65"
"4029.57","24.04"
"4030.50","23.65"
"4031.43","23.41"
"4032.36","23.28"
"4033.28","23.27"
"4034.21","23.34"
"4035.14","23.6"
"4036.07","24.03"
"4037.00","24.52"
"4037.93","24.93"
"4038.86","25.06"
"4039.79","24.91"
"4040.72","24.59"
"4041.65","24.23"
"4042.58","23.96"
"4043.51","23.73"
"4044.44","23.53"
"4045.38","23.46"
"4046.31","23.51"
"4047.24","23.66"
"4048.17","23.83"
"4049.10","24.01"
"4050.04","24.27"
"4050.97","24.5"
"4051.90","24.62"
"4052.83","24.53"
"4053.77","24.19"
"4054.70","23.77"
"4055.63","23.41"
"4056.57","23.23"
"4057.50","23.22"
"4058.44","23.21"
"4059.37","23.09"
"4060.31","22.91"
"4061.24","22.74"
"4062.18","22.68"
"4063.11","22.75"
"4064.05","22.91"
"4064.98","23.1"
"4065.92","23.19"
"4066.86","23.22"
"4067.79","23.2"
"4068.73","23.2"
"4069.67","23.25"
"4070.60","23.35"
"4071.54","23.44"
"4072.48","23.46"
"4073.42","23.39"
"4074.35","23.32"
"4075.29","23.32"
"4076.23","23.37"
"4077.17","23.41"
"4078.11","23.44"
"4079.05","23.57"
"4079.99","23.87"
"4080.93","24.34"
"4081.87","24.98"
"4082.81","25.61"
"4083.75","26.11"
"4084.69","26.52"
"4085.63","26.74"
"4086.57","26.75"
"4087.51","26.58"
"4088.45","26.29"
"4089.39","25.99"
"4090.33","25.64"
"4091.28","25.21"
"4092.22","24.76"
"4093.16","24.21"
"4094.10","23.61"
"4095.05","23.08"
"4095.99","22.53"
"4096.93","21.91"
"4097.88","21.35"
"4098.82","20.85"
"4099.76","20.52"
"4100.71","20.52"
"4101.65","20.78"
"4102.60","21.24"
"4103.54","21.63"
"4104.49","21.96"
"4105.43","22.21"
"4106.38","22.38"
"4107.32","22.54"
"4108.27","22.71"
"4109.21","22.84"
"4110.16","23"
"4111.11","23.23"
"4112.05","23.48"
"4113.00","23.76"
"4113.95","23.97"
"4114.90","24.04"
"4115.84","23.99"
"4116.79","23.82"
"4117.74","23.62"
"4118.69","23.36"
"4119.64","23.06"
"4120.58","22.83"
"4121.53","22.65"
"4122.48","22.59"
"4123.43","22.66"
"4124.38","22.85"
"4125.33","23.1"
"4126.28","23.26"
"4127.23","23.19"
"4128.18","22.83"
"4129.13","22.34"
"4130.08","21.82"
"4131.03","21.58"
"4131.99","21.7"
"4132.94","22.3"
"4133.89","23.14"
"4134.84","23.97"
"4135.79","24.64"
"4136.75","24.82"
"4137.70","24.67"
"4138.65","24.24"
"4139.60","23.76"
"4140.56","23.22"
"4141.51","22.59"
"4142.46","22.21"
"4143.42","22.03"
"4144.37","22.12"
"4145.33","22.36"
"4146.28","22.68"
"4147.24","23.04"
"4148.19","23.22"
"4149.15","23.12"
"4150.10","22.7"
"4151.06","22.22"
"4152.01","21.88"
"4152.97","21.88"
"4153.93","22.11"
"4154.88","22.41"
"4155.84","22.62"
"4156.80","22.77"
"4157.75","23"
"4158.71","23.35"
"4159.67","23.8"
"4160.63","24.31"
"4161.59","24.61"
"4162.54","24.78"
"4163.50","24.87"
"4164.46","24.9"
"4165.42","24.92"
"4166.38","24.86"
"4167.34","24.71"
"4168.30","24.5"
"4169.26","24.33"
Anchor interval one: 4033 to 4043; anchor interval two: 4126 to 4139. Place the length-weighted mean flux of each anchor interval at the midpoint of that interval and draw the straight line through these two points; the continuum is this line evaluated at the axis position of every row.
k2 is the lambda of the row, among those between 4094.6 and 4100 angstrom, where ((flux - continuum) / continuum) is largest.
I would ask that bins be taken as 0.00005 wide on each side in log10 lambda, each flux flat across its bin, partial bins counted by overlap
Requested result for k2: 4095.05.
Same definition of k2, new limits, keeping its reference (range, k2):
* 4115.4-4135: 4134.84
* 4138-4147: 4138.65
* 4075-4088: 4086.57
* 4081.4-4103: 4086.57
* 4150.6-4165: 4164.46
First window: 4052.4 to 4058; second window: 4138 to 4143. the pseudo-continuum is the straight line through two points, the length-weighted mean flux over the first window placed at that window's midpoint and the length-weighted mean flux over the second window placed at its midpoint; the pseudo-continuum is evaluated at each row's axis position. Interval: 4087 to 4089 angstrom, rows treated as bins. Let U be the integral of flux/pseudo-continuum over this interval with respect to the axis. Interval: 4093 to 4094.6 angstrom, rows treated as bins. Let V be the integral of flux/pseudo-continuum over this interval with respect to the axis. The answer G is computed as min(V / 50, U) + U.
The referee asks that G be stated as 2.28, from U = 2.25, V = 1.62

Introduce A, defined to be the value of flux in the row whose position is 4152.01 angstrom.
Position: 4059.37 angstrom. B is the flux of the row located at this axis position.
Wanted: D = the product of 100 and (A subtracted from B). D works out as 121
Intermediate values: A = 21.88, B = 23.09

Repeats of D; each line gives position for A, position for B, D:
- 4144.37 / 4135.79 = 252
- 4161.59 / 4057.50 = -139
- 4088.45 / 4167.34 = -158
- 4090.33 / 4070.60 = -229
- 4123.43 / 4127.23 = 53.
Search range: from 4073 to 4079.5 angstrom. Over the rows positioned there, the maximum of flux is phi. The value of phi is 23.57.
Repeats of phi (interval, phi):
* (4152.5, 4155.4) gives 22.41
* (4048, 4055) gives 24.62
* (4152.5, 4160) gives 23.8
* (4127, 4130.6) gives 23.19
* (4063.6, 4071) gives 23.35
